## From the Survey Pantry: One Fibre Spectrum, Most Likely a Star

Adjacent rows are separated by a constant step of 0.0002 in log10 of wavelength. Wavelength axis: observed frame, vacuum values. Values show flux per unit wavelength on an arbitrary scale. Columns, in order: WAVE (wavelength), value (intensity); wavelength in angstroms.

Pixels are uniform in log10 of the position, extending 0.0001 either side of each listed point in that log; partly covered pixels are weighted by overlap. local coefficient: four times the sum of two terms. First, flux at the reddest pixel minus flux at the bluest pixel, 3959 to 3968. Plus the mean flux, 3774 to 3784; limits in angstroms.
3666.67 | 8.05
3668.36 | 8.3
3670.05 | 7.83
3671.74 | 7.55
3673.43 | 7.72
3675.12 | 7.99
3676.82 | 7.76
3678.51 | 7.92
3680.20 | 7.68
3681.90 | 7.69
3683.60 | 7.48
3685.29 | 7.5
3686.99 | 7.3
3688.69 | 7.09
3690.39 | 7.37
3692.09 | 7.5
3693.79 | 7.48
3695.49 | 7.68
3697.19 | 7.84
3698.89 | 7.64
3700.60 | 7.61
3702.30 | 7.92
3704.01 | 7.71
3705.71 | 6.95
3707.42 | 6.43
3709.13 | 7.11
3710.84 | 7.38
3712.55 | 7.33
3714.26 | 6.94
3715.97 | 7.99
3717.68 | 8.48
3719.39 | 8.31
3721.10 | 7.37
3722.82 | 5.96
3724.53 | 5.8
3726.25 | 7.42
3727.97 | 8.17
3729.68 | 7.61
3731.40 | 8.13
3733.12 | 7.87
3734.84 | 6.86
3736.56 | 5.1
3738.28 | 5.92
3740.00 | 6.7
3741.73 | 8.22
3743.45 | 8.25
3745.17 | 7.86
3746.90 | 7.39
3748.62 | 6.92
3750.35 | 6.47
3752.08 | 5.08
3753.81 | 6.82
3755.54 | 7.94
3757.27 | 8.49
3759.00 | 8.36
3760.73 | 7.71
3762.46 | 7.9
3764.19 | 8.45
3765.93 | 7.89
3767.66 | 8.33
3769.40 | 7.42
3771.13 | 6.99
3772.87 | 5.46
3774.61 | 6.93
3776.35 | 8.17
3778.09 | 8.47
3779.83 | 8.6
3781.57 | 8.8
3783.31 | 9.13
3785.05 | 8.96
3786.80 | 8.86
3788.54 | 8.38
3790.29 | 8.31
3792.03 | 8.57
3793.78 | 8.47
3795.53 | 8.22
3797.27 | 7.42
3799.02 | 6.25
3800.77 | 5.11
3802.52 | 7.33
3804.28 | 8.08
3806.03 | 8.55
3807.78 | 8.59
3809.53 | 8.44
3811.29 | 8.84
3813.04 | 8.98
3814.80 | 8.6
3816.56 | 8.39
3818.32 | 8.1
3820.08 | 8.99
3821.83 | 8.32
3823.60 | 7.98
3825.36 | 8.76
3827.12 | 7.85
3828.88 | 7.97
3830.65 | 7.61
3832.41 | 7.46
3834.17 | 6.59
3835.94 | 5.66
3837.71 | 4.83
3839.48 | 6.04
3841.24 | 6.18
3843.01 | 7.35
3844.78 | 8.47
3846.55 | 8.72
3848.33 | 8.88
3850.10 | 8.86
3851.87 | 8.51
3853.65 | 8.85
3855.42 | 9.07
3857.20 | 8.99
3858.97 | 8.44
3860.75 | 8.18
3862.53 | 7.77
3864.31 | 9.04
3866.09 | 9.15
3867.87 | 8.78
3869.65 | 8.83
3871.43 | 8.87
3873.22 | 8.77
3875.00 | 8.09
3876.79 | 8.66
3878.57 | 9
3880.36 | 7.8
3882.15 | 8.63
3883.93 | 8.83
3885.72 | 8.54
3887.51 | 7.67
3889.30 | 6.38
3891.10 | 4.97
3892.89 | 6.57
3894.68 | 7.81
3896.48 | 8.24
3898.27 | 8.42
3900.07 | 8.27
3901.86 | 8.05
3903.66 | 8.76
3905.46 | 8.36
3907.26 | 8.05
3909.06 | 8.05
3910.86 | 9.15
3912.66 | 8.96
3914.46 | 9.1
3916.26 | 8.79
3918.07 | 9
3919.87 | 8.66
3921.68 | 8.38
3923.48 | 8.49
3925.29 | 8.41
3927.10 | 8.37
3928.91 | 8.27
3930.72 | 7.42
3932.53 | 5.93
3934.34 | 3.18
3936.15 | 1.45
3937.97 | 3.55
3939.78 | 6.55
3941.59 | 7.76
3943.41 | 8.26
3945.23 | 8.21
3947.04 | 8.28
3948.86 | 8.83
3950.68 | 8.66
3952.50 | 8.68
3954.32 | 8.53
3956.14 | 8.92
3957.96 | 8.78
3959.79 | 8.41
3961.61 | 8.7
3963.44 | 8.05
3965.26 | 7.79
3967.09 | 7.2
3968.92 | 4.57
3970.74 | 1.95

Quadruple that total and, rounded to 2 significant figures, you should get 29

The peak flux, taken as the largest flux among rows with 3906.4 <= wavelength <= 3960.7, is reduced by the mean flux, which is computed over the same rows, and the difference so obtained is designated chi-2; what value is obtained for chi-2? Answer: 1.38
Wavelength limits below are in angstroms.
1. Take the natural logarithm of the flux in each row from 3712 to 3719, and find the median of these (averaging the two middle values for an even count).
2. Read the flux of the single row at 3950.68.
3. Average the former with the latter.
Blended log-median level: 5.35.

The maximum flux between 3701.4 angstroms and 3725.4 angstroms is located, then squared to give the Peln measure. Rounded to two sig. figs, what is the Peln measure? 72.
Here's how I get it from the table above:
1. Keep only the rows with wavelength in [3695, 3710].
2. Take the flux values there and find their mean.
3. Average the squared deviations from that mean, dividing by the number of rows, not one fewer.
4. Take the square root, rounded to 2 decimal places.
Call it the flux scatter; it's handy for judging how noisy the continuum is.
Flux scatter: 0.47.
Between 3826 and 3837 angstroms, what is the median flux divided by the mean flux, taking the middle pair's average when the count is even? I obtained 1.05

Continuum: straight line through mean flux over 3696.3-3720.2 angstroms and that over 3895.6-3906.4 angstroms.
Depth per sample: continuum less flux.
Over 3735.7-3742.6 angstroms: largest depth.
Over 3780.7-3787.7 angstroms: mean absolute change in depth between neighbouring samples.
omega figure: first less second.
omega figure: 2.4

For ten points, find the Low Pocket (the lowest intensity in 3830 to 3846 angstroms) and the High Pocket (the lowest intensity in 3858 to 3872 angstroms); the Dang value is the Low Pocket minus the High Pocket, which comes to -2.9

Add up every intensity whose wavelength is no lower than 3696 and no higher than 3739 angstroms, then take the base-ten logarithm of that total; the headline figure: 2.26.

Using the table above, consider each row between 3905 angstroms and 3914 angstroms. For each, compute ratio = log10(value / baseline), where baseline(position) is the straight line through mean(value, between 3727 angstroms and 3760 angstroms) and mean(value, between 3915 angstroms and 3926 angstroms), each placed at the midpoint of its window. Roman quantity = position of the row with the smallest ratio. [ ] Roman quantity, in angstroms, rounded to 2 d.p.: 3909.06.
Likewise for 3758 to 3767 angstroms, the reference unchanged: 3760.73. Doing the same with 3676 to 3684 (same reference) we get 3683.60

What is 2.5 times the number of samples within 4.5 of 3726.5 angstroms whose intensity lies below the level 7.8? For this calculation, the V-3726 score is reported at 10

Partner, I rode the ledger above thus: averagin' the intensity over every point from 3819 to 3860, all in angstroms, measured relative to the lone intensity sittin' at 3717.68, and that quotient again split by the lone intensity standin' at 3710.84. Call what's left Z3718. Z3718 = 0.13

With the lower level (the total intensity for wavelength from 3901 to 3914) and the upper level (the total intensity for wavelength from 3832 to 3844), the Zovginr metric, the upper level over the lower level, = 0.74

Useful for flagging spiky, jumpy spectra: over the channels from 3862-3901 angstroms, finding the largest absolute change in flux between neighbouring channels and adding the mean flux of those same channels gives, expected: 9.7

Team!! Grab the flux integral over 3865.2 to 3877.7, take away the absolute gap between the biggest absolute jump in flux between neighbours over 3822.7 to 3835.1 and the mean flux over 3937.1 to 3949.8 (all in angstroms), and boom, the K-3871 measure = 103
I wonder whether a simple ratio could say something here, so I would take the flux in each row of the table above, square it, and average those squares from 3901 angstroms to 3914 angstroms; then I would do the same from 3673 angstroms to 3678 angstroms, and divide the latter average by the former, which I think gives 0.85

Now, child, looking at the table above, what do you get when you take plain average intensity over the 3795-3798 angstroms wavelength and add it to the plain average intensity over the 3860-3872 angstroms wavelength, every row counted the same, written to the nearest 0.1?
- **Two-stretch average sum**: 16.5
